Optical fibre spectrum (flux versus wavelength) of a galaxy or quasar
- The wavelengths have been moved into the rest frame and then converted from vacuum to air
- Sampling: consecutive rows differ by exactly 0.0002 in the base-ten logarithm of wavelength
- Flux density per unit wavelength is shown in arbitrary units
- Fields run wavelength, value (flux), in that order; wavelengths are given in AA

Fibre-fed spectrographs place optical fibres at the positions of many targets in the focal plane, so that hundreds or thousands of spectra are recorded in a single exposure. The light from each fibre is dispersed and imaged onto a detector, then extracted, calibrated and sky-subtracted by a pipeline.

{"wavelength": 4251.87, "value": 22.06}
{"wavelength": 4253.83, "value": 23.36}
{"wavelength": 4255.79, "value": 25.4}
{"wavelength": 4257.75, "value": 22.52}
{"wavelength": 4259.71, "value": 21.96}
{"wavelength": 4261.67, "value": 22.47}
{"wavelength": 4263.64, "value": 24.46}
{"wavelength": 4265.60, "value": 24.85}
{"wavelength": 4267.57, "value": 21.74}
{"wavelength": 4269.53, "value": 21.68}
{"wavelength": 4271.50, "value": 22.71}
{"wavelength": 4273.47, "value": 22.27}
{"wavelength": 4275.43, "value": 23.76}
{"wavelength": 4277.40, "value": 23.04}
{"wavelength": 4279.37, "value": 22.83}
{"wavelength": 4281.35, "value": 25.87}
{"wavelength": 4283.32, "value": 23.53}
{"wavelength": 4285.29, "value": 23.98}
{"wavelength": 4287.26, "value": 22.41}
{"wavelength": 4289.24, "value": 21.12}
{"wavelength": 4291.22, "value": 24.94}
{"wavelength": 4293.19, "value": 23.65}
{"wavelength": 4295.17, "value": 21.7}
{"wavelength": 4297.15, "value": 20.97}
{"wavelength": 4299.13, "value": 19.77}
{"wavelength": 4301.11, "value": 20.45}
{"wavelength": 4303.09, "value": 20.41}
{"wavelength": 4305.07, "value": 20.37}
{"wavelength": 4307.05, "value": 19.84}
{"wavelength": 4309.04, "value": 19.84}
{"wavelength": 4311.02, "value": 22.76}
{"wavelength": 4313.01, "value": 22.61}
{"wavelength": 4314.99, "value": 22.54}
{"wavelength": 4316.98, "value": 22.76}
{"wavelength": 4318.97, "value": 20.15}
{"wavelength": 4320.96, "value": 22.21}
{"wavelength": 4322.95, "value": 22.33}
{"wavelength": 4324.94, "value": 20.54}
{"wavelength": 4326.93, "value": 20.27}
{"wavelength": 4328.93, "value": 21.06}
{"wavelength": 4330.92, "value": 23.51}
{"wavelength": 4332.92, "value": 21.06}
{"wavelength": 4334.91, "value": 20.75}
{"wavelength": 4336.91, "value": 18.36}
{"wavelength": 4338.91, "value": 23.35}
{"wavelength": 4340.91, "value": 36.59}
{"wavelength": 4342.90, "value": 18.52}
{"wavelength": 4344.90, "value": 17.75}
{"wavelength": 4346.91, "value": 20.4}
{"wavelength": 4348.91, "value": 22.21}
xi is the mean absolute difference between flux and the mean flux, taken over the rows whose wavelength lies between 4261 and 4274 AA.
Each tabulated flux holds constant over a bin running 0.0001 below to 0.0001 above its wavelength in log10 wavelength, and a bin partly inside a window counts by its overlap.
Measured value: 1.01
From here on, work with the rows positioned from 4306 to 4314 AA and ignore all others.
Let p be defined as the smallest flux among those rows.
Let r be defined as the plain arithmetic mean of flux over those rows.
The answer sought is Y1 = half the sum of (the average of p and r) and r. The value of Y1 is 20.9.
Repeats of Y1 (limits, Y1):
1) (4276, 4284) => 23.6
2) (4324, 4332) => 21.1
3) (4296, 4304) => 20.2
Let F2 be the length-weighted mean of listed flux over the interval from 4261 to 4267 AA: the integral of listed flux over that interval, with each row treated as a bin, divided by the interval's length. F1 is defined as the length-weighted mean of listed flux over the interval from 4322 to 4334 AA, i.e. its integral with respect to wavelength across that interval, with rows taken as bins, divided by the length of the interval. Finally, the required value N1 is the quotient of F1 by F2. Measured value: 0.90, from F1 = 21.5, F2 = 23.8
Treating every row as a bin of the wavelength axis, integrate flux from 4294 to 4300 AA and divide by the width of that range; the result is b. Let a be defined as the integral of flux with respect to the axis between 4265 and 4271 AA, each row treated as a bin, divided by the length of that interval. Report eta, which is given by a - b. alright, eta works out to 1.7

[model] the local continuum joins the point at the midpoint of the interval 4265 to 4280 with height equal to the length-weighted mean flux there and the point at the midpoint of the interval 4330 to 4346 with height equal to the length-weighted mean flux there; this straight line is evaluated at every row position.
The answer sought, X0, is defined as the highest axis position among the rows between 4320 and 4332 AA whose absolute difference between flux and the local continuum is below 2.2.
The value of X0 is 4330.92 AA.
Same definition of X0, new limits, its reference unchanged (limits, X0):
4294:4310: 4297.15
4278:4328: 4324.94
